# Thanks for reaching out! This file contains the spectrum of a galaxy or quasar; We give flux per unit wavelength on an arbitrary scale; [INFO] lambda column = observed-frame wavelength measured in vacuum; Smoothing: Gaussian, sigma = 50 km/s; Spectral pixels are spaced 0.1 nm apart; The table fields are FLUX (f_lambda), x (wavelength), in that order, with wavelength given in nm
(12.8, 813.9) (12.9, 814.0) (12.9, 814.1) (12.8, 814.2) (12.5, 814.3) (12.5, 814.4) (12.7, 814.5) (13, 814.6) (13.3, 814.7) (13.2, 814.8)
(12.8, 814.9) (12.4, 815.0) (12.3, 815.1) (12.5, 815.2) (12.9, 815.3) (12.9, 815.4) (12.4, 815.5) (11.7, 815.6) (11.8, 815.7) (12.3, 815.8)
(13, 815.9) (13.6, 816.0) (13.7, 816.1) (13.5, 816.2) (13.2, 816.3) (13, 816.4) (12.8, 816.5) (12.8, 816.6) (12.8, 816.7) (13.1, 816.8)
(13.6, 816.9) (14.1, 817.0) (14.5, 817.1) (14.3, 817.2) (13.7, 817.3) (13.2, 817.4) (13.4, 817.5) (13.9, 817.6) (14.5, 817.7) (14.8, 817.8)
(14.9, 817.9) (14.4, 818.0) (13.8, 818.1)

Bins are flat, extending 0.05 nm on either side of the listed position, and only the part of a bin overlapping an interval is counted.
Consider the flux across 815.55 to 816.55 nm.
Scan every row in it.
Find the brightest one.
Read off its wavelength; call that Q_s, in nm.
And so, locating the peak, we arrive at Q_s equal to 816.1 nm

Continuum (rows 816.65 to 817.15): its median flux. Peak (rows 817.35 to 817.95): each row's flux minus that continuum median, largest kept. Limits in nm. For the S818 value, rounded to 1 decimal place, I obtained 1.3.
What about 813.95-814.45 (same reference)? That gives -0.7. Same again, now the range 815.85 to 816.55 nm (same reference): 0.1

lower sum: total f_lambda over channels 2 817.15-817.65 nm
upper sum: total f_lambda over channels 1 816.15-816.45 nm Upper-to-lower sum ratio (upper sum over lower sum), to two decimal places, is 0.58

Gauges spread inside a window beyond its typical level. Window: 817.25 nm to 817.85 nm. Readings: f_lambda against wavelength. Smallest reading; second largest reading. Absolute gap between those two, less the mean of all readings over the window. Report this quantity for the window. -12.6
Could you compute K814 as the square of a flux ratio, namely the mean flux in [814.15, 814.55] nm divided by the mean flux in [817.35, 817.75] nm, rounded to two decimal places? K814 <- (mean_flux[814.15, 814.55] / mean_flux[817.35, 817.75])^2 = 0.84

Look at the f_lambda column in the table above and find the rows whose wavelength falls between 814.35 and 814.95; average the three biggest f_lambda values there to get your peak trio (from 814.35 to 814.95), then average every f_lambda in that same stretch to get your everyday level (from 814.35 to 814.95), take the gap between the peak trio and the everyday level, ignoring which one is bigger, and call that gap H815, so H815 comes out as 0.25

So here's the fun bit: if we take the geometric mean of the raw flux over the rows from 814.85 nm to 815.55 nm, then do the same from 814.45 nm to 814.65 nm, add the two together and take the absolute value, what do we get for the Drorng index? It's 25.4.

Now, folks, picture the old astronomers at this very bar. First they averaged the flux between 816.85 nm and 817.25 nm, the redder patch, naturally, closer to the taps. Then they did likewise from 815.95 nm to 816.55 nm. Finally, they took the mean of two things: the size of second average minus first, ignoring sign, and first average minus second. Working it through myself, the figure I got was 0.8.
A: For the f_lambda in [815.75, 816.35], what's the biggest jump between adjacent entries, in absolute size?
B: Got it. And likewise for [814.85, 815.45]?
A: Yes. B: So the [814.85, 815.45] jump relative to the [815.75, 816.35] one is 0.57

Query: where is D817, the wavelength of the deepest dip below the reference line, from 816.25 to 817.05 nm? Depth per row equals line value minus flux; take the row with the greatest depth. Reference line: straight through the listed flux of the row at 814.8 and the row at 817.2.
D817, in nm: 816.7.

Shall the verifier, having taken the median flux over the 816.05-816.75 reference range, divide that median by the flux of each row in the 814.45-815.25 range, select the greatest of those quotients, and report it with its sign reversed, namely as -1.06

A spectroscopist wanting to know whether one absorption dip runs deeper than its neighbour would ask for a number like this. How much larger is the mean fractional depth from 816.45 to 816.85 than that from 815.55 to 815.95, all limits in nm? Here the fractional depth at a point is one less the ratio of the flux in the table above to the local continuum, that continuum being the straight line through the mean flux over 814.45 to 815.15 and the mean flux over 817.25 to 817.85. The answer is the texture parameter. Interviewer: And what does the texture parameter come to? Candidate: -0.03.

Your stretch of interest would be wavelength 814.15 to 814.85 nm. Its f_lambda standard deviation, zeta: 0.3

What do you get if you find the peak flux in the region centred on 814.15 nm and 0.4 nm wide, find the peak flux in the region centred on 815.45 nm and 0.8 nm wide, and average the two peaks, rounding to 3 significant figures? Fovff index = 12.9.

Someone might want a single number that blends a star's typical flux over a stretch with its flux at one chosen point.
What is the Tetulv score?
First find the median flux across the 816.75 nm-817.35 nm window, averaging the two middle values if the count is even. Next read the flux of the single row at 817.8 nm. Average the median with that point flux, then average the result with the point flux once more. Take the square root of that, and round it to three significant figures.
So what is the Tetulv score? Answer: 3.82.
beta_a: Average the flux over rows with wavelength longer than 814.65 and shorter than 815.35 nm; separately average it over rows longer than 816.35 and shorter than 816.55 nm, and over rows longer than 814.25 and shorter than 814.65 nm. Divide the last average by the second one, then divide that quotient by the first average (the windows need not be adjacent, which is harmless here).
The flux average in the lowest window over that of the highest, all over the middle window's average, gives 0.077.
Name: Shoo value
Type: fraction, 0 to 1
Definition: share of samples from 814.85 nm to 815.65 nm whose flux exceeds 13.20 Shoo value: 0.00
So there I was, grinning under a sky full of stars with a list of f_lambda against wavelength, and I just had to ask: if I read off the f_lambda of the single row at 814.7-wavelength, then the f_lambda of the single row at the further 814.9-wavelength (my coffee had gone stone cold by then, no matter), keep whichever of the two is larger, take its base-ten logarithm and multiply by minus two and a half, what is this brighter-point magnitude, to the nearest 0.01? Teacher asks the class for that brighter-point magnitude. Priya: -2.81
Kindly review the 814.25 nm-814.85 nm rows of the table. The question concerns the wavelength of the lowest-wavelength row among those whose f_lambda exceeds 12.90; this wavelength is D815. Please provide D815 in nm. 814.6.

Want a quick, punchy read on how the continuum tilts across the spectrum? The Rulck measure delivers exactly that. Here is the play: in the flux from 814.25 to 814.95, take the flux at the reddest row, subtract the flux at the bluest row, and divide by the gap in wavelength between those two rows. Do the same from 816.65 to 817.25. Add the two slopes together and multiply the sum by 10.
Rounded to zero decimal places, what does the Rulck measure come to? 35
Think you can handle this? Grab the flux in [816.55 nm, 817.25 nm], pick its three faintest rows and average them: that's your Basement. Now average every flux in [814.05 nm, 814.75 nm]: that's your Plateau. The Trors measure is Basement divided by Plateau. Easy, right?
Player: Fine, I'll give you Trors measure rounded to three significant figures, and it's 1.01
